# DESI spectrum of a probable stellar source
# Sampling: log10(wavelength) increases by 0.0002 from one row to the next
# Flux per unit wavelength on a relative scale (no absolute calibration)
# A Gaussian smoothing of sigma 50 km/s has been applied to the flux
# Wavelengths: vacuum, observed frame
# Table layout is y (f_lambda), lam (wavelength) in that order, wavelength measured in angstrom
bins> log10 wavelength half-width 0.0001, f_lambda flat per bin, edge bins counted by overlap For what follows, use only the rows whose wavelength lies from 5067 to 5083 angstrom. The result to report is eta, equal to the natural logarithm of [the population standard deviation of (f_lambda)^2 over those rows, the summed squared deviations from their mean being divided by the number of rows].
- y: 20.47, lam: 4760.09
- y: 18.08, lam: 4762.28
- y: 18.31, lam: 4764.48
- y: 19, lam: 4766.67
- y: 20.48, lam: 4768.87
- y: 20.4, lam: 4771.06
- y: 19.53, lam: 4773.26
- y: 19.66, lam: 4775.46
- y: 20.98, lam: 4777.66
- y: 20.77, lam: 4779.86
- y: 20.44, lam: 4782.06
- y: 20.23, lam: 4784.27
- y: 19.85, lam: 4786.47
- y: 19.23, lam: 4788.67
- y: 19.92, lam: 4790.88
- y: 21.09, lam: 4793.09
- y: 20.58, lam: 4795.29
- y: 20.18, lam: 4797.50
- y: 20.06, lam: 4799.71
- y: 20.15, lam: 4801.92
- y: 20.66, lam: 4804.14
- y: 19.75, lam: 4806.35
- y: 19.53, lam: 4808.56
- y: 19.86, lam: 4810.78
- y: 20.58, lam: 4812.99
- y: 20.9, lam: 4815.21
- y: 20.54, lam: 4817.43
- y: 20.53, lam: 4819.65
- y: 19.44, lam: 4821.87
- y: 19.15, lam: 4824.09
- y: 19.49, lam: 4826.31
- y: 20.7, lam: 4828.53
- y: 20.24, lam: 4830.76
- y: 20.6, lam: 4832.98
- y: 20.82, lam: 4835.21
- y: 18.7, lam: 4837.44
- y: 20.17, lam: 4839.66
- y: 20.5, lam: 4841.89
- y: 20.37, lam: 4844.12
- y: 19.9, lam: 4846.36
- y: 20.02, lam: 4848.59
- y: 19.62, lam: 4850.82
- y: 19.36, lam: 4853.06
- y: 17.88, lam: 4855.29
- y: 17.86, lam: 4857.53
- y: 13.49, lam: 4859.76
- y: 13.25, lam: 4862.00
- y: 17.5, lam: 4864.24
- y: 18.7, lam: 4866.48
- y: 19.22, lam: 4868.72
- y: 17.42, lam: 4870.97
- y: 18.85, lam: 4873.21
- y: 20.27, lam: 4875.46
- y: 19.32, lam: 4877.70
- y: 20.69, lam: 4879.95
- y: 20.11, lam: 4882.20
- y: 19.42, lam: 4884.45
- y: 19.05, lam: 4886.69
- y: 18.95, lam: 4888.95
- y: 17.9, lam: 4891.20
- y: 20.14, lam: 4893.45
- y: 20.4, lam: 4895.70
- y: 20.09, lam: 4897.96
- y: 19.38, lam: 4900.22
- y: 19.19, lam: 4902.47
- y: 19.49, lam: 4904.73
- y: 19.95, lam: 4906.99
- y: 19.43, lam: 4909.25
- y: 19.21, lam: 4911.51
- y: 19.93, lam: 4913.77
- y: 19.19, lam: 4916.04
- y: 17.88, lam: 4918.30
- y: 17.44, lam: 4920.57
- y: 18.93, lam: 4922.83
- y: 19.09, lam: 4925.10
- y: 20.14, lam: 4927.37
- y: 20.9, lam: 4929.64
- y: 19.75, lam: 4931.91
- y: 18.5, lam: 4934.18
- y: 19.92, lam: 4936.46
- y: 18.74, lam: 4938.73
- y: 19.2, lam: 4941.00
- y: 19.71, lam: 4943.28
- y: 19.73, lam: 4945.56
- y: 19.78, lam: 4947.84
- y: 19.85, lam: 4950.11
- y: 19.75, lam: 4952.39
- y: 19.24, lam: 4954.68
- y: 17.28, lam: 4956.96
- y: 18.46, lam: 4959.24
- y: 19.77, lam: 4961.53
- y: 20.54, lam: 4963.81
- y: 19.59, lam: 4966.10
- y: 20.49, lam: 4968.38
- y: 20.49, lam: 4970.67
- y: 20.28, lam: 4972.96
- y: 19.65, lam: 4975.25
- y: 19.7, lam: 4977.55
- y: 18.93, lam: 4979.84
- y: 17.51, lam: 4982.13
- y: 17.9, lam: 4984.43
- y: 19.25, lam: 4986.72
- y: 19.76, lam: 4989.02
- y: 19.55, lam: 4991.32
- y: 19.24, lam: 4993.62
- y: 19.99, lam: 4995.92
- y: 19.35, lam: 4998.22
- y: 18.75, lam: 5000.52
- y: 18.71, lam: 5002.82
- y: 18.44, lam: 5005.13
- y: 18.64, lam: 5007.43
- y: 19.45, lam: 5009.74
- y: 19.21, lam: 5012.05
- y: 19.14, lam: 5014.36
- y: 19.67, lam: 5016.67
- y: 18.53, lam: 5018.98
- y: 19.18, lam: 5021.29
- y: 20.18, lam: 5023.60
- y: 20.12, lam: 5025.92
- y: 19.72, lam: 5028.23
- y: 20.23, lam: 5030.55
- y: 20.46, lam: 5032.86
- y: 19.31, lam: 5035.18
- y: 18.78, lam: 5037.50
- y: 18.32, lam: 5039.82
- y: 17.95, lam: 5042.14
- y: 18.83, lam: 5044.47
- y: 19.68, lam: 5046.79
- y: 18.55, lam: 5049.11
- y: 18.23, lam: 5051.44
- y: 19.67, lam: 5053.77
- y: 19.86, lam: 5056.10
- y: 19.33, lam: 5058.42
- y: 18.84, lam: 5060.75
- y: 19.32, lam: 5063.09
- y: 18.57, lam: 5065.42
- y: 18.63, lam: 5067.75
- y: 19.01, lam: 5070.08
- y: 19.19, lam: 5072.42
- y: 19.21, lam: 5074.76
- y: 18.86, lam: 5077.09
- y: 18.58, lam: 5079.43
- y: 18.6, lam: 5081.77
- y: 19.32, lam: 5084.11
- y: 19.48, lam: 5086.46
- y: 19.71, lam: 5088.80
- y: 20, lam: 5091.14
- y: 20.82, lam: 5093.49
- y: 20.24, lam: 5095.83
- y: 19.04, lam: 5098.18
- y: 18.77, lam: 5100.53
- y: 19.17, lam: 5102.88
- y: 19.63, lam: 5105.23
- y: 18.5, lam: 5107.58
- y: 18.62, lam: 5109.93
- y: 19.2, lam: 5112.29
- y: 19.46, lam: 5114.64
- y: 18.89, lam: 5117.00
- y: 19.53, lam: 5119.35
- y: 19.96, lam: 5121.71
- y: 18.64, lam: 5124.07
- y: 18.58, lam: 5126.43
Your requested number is 2.26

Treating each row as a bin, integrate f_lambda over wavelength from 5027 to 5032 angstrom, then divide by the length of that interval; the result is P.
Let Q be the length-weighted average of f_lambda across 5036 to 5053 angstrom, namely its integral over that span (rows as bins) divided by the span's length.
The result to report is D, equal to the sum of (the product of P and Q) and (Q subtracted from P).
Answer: 375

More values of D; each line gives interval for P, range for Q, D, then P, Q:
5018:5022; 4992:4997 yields 369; 18.8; 19.6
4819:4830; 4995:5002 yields 384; 19.8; 19.3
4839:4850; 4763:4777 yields 395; 20.2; 19.6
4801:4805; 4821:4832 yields 404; 20.4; 19.8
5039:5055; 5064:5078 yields 355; 18.8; 18.9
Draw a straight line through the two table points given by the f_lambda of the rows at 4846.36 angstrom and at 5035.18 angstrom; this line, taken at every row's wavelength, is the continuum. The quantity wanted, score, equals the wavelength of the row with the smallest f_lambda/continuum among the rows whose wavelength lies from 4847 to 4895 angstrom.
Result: 4862.00 angstrom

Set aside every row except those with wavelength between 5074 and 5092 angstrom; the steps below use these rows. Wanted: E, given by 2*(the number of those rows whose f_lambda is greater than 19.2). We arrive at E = 10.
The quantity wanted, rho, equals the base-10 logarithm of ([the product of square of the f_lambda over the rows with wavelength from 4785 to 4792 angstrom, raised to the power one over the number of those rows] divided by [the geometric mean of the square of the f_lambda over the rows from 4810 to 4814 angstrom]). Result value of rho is -0.02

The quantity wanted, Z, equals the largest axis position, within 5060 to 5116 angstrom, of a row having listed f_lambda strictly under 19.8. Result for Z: 5114.64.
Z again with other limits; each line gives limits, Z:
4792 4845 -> 4837.44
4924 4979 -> 4977.55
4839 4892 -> 4891.20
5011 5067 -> 5065.42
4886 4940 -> 4938.73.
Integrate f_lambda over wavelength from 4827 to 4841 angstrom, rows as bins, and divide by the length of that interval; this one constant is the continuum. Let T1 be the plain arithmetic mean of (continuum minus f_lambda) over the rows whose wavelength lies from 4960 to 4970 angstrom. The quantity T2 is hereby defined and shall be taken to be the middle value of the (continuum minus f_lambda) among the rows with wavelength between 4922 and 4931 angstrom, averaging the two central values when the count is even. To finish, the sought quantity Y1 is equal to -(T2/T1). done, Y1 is -6.1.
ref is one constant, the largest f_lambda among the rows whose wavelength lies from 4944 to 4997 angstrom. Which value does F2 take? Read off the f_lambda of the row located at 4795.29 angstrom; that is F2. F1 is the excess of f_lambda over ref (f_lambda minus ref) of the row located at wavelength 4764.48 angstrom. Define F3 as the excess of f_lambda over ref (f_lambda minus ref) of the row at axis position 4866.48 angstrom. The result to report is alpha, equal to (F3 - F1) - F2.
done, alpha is -20.2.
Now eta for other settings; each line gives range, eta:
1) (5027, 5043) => 3.52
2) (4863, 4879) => 3.56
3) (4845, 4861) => 4.27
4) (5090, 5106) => 3.29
